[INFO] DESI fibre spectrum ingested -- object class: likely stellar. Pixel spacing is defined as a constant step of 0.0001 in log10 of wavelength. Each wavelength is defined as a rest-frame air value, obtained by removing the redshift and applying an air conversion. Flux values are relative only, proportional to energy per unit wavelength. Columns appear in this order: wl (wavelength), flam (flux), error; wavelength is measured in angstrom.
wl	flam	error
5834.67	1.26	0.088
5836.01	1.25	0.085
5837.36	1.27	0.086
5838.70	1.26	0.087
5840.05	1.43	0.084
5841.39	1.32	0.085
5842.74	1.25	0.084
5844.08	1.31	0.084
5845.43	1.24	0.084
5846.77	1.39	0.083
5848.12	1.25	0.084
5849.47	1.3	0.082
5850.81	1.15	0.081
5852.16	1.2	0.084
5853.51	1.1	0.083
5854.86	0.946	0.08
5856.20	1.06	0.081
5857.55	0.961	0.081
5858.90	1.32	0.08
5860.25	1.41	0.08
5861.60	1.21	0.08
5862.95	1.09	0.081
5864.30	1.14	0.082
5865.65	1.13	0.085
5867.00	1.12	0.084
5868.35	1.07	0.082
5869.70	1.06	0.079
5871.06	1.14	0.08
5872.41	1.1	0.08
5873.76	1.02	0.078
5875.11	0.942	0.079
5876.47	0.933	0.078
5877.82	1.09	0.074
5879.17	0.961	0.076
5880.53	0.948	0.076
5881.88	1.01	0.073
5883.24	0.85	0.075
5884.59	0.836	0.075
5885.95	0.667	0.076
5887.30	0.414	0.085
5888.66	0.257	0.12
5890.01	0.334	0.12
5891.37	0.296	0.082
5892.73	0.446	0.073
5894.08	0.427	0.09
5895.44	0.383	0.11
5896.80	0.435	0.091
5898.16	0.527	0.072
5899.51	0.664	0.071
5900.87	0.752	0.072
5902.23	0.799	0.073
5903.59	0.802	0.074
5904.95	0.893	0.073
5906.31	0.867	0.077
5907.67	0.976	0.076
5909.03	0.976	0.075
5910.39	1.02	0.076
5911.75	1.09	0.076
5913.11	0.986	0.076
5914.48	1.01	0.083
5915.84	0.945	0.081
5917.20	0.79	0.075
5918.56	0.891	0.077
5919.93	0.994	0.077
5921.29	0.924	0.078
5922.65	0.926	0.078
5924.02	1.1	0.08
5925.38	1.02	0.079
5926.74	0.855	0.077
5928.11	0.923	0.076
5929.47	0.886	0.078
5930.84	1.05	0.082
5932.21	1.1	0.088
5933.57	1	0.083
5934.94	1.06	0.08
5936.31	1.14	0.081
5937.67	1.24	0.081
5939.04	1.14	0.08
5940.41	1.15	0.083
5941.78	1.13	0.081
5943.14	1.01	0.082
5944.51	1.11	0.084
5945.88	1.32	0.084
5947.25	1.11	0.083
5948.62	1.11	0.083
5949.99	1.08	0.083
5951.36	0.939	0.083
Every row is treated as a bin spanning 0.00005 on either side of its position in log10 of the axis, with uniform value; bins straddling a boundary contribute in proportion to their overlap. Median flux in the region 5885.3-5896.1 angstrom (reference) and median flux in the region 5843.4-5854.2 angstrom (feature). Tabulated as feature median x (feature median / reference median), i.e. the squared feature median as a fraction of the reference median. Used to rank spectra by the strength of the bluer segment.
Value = 3.9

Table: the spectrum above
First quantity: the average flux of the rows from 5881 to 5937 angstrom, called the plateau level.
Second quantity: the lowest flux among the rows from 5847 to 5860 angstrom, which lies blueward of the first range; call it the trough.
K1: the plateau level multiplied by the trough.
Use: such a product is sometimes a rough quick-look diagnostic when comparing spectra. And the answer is 0.8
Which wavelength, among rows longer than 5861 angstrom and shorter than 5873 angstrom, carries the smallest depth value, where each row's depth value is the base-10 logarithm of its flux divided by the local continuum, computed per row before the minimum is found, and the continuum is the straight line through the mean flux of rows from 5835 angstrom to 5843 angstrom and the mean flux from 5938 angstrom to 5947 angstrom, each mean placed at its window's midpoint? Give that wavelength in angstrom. 5869.70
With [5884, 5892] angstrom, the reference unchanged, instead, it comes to 5888.66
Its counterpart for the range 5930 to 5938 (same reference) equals 5933.57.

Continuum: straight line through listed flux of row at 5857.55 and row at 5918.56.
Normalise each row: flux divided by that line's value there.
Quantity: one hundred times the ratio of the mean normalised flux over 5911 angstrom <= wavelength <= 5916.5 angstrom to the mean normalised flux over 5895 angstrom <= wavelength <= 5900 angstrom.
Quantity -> 205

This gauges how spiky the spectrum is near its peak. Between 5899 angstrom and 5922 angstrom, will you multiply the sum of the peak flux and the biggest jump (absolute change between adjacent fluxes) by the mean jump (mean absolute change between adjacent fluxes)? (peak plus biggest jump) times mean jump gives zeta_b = 0.09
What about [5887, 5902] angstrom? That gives 0.08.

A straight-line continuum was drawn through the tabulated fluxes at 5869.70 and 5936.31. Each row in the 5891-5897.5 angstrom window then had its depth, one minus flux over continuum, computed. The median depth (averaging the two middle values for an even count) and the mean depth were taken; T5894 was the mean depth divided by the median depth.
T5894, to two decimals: 1.04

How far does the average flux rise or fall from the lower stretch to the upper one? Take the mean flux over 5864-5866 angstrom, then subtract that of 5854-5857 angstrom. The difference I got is 0.13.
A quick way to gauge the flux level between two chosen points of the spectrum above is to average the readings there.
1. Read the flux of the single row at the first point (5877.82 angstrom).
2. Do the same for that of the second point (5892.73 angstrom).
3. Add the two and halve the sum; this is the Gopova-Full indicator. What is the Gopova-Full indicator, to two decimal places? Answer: 0.77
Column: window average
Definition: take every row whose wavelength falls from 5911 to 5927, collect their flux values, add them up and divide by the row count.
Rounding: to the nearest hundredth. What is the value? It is 0.96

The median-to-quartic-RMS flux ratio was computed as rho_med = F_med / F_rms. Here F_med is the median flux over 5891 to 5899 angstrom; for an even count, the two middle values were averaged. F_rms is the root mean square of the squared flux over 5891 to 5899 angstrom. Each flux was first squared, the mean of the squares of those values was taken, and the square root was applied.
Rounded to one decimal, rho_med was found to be 2.3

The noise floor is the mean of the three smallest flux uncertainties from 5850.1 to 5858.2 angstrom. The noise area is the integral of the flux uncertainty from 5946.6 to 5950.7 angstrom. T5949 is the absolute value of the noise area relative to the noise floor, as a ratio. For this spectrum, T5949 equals 4.2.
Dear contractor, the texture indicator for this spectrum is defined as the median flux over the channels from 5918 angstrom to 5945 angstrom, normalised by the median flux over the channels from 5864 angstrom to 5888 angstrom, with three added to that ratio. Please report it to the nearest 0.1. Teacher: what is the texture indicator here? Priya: 4.0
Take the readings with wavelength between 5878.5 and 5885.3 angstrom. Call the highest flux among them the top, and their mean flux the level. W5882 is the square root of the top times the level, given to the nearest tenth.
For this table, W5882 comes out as 1.0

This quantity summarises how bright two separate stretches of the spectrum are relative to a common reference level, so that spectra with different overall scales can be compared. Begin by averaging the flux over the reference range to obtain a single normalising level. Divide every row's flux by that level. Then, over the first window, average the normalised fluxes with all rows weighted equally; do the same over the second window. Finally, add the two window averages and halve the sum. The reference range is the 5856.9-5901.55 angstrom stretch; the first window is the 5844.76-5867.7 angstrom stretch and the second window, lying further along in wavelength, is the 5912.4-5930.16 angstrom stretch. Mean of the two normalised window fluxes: 1.25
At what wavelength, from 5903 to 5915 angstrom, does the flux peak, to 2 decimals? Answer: 5911.75 angstrom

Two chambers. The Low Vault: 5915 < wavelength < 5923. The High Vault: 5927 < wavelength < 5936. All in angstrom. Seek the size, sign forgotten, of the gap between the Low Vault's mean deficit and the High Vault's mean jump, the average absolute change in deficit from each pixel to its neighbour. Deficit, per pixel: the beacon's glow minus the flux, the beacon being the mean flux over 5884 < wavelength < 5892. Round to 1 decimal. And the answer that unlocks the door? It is 0.5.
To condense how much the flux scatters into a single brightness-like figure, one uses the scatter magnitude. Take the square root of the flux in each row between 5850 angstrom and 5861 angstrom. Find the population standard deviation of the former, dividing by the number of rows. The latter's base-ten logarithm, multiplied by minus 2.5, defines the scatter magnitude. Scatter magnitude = 2.87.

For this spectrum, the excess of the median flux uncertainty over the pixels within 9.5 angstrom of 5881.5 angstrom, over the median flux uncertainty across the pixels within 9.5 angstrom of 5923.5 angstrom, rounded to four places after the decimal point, -0.0010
